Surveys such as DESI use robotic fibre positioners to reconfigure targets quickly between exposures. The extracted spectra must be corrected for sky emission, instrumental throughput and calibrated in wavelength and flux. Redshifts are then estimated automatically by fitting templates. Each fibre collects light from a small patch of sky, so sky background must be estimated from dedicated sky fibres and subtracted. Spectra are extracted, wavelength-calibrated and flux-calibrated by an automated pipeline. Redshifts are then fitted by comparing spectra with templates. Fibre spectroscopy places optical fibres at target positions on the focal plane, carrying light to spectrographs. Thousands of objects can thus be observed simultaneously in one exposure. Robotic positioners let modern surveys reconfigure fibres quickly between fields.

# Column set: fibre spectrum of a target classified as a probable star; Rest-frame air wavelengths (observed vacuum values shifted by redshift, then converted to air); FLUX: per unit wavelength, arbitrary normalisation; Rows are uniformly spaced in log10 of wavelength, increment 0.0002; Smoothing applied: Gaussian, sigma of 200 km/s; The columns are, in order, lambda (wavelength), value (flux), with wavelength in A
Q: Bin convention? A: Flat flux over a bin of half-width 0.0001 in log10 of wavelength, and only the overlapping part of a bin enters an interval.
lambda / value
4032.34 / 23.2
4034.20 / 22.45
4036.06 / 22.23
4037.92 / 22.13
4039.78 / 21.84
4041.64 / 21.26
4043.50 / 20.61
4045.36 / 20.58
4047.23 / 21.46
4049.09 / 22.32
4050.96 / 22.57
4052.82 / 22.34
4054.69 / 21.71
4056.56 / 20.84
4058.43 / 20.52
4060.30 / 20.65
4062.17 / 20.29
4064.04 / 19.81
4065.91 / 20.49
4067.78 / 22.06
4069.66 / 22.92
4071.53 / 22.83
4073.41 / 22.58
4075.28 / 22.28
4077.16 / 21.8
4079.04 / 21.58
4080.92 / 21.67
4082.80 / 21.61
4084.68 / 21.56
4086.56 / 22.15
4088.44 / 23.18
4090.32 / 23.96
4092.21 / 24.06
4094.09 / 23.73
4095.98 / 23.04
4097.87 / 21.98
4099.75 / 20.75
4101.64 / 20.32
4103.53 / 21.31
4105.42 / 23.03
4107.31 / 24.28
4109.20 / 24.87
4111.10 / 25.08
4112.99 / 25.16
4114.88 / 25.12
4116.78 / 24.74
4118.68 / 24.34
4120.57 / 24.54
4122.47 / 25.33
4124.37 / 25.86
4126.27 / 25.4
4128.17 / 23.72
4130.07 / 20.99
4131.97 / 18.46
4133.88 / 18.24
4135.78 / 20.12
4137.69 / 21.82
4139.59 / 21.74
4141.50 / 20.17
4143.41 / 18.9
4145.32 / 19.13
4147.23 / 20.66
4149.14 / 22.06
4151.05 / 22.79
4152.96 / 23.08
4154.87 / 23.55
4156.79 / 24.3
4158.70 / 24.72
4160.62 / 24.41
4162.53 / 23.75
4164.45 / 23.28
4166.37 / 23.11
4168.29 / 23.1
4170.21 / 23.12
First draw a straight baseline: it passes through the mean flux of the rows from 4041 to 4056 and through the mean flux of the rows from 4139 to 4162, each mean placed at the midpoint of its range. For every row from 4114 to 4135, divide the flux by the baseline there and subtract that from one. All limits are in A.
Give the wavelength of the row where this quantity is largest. 4133.88 A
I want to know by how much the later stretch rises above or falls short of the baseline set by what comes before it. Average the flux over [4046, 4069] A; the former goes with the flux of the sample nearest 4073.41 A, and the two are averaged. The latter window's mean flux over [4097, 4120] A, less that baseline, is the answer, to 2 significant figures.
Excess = 1.5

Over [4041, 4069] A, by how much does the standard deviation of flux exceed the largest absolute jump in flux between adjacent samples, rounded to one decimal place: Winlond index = -0.7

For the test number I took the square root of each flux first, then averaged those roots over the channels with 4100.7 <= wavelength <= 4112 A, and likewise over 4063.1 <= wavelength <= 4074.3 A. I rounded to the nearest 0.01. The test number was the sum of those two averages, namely 9.47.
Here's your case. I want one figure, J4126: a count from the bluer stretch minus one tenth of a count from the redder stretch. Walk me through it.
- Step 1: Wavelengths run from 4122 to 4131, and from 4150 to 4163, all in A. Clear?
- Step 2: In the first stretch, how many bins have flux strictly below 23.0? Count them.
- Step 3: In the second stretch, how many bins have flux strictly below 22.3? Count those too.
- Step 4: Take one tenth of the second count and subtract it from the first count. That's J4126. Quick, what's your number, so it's 1.0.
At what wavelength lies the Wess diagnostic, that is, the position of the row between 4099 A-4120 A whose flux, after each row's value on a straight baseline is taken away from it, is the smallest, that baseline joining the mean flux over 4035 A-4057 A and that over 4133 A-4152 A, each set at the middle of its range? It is 4101.64 A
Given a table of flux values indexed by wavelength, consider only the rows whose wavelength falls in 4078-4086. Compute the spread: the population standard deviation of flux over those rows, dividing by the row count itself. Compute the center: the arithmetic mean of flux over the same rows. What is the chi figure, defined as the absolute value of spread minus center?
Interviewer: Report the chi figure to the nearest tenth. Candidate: 21.6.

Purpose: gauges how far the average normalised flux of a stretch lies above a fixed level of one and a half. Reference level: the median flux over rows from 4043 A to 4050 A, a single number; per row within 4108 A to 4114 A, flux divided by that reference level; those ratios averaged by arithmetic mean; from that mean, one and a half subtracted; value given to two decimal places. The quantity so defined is -0.31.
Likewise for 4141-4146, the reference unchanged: -0.58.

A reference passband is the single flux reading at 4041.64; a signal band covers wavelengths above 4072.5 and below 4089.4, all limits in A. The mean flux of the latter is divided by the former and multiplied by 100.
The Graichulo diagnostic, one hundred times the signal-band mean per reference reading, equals 104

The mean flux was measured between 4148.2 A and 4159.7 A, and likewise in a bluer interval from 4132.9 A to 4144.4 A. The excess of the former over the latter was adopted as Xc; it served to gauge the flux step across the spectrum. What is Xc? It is 3.3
